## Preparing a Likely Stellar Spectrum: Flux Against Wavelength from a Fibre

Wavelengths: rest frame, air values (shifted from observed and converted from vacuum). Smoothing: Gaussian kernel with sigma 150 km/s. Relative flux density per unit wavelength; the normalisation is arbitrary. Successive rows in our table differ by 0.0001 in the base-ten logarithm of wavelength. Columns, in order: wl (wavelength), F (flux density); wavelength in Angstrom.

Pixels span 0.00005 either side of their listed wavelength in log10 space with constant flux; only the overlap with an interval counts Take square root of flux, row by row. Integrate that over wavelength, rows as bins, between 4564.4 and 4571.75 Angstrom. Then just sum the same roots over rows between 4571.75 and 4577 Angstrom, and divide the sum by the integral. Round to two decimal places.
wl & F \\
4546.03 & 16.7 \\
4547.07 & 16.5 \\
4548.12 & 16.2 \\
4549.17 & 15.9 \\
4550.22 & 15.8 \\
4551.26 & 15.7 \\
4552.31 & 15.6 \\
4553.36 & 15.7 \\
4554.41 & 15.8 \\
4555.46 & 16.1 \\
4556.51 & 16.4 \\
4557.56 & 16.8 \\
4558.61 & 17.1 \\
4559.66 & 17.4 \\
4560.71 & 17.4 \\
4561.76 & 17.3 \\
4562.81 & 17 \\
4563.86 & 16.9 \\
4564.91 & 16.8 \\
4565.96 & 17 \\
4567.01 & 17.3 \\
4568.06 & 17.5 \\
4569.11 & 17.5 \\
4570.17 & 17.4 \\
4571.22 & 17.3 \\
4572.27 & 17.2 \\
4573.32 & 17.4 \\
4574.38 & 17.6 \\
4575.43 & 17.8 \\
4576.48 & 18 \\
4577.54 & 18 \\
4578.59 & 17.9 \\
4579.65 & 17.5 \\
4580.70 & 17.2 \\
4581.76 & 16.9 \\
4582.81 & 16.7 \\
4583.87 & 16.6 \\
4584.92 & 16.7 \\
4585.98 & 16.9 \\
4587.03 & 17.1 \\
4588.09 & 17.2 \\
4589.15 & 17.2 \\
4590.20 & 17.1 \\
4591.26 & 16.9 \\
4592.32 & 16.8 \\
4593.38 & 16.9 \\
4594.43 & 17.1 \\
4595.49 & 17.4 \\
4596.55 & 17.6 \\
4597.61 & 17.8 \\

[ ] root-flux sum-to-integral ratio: 0.69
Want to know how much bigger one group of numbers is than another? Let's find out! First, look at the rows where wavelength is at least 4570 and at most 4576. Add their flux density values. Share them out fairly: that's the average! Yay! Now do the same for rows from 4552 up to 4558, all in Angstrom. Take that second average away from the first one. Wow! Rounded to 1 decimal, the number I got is 1.4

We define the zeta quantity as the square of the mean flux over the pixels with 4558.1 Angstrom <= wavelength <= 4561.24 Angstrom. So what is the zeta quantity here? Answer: 299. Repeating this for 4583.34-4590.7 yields 288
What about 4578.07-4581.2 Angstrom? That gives 307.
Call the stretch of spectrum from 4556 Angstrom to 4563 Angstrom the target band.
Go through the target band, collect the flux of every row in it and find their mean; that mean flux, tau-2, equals 17.1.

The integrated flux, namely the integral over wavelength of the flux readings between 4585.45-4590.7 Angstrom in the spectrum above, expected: 90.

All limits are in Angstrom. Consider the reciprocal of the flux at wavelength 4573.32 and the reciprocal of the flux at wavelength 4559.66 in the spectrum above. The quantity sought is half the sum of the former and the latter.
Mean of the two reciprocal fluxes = 0.0575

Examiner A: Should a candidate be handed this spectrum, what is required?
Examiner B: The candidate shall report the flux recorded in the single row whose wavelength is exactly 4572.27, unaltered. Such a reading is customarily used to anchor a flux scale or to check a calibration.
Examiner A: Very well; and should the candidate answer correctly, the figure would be 17.2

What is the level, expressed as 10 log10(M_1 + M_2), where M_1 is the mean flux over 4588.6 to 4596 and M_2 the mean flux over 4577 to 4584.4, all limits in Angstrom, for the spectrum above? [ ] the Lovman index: 15.35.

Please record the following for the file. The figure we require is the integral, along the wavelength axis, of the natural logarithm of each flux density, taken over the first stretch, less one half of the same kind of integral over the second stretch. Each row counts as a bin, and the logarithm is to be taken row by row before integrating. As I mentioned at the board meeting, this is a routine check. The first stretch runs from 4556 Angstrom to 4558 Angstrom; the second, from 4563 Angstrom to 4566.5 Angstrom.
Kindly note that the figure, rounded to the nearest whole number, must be 1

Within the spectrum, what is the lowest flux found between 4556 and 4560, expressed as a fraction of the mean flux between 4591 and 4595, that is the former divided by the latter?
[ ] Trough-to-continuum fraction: 0.97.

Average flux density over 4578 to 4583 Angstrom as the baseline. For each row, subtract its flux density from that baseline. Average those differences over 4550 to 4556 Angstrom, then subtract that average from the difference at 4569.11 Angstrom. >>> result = -1.7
